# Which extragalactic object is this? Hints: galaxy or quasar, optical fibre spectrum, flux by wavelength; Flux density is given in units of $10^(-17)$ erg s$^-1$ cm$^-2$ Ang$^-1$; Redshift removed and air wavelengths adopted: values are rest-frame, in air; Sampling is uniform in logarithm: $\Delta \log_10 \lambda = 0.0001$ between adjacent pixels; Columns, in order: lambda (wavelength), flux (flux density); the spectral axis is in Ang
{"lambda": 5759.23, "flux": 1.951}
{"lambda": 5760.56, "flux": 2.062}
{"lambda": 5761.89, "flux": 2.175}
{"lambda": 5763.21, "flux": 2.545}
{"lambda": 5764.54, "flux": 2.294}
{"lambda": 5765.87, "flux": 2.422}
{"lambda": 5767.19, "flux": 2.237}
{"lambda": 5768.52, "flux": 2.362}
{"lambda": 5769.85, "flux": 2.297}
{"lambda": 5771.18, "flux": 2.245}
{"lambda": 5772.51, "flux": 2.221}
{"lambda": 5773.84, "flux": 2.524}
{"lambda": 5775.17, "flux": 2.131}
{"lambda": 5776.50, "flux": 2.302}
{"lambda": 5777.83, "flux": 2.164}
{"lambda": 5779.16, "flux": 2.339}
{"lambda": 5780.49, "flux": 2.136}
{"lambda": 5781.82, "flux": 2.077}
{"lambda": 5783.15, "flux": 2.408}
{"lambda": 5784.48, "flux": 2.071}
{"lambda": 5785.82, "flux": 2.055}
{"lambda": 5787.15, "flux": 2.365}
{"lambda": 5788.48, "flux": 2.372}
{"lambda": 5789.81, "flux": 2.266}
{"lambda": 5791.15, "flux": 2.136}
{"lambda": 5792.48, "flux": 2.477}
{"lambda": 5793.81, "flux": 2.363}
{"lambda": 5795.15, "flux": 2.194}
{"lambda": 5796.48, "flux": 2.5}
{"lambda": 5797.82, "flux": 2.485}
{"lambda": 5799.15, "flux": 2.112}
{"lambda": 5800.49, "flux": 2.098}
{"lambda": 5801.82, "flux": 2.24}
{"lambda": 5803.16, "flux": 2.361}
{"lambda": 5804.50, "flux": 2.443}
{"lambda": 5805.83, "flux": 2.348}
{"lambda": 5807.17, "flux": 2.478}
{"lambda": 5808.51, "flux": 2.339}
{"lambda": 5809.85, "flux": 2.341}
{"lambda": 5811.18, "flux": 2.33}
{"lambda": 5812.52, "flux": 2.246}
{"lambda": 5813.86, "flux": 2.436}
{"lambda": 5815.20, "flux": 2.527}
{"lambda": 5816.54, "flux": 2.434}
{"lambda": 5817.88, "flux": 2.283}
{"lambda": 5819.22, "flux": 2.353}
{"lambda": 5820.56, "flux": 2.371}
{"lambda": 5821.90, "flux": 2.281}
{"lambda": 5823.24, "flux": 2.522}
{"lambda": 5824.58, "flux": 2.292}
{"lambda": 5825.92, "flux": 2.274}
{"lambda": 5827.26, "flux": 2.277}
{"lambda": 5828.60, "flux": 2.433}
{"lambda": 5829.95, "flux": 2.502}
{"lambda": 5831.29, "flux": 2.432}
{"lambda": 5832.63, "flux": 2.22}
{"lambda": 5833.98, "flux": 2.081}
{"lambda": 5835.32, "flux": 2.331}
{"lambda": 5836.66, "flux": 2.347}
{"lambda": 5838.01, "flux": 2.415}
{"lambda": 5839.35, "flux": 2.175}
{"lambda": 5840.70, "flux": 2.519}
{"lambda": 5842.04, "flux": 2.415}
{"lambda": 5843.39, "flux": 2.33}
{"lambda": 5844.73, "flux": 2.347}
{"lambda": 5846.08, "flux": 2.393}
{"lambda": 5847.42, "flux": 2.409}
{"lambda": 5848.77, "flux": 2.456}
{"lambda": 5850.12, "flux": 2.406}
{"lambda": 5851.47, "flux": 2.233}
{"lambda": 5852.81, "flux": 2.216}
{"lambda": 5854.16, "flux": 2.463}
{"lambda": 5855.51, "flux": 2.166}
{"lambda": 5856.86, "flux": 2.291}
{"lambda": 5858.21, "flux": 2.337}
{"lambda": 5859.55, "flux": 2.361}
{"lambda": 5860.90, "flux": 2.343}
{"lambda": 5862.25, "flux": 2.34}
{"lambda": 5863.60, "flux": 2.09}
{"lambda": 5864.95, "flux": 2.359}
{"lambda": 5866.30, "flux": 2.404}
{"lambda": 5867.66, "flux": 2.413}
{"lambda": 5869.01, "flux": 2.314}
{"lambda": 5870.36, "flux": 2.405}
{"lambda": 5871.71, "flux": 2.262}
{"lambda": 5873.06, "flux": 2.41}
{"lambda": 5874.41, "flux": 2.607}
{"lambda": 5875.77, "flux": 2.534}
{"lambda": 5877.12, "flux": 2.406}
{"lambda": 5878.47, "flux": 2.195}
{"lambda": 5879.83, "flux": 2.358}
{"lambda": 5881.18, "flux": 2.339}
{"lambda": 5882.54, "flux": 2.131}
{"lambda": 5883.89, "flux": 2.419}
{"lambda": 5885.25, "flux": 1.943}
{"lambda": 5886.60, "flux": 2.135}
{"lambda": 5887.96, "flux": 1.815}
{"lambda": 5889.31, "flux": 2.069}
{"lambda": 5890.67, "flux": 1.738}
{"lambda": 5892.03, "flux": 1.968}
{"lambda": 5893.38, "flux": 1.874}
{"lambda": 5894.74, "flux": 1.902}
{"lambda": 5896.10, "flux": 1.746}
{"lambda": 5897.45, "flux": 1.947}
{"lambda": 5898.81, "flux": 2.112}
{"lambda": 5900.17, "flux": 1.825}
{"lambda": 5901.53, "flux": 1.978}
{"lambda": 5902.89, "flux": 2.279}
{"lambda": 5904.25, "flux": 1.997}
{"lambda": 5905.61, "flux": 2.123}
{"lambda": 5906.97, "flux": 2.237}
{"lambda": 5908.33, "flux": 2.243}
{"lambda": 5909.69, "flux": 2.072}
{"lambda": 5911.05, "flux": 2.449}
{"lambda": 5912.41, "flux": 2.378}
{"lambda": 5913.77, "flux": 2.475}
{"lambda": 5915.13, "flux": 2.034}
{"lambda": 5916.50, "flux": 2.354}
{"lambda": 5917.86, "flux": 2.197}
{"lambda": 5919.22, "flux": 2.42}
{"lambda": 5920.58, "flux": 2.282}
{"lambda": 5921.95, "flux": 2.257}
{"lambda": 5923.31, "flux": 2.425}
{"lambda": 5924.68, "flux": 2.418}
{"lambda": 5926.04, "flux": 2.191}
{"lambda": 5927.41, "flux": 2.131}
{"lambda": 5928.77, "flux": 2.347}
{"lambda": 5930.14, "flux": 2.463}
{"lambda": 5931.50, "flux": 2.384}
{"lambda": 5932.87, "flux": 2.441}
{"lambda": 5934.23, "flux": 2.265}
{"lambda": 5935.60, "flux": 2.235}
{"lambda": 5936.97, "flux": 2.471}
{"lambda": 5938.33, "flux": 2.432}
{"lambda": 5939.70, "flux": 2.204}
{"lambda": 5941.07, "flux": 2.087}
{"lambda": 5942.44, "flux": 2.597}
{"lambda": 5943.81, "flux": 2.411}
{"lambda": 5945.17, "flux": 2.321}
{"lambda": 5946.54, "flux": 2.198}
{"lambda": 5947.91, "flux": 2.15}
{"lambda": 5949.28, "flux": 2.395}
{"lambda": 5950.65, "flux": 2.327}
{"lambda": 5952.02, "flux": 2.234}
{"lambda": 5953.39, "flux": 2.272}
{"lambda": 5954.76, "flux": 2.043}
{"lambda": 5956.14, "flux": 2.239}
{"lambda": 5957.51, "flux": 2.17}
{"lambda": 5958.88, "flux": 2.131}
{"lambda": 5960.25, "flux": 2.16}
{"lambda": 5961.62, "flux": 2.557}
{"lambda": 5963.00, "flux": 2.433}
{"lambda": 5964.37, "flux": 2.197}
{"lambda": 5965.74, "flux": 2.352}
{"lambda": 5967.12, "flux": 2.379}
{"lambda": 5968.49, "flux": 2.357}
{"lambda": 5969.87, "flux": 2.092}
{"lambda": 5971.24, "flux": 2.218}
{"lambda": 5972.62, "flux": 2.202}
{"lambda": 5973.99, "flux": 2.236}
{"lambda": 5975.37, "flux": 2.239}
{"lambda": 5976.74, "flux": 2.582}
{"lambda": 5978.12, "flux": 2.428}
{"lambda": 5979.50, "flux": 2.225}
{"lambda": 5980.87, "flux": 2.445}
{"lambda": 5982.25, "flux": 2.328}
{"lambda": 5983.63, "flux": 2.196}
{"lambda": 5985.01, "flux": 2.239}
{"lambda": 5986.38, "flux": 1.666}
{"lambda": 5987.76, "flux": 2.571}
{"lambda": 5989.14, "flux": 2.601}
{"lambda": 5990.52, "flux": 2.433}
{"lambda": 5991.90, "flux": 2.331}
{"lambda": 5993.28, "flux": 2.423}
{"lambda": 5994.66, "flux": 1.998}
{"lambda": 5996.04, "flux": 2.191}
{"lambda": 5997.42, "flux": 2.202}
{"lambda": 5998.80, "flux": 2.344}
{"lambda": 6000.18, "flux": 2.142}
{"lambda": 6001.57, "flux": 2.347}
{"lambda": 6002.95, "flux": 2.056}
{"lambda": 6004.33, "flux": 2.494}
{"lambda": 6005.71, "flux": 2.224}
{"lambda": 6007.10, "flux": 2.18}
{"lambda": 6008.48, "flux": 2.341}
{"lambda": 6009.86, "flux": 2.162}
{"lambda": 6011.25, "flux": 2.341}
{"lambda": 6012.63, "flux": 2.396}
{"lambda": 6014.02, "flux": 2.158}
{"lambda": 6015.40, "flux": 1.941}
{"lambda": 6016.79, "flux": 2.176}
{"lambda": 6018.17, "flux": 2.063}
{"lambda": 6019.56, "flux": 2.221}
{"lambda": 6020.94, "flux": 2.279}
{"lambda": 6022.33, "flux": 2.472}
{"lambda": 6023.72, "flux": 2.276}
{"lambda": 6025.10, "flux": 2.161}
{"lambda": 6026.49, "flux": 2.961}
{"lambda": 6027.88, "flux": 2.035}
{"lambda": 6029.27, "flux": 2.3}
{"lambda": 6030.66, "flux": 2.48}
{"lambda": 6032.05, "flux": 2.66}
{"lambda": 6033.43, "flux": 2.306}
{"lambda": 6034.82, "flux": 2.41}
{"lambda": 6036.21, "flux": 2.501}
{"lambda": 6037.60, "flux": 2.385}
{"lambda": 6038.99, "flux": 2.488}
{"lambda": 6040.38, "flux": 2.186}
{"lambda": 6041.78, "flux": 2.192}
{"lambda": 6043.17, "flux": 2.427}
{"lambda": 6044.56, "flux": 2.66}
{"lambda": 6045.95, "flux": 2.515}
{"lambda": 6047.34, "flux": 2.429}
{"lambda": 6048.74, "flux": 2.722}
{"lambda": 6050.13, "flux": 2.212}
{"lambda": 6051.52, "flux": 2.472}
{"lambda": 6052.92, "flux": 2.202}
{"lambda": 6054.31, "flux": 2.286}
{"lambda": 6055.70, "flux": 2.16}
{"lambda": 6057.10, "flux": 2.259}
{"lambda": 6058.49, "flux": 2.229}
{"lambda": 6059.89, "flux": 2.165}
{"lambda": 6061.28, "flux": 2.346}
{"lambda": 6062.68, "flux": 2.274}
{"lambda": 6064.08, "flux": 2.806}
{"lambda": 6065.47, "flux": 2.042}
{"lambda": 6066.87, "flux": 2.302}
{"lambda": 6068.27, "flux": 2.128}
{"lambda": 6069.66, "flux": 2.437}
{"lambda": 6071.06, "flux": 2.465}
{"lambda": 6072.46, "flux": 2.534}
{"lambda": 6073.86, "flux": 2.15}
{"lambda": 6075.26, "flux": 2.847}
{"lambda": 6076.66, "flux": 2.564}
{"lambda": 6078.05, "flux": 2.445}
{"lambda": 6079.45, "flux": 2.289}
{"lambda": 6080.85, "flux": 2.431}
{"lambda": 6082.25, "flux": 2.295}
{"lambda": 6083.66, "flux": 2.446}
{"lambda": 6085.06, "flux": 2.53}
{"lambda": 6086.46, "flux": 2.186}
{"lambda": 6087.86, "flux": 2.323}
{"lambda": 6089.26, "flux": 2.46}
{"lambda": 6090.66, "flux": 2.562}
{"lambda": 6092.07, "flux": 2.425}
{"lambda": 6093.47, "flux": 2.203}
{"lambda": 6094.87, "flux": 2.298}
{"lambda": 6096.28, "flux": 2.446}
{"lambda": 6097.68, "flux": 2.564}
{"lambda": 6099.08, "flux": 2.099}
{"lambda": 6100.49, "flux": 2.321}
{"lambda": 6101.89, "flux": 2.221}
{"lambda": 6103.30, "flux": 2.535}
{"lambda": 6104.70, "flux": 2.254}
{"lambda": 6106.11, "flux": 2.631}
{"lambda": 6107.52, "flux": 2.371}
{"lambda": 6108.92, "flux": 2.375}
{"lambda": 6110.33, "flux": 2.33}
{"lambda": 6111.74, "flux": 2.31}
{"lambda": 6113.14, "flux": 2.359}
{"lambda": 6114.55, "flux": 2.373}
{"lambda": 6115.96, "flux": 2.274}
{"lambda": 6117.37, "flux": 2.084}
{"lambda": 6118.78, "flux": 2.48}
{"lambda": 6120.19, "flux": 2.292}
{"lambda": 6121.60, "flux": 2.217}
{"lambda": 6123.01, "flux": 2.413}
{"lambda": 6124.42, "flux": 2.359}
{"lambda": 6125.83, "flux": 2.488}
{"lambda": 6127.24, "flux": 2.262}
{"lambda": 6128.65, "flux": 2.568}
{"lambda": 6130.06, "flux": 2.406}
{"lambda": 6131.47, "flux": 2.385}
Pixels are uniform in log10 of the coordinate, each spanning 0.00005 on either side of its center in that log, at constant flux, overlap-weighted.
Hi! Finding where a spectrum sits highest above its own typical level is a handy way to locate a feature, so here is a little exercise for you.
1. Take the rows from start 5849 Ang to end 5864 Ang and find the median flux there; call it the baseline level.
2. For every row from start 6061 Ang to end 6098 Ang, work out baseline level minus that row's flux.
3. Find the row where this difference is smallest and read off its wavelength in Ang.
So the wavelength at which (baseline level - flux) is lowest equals 6075.26 Ang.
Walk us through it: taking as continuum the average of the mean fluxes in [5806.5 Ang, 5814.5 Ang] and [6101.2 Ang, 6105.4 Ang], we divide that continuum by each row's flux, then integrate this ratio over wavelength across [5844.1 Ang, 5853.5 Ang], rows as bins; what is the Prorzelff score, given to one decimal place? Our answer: 9.4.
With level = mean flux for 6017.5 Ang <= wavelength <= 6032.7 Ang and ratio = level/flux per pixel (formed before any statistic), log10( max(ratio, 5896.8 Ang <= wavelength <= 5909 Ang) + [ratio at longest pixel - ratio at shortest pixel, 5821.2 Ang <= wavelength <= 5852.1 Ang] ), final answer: 0.12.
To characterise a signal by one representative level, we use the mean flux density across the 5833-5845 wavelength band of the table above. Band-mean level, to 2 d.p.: 2.33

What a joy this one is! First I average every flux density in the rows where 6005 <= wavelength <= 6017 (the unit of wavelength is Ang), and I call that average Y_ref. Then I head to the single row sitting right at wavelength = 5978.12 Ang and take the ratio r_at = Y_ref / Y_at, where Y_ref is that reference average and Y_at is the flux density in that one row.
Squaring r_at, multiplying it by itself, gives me 0.83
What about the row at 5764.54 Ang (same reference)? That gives 0.93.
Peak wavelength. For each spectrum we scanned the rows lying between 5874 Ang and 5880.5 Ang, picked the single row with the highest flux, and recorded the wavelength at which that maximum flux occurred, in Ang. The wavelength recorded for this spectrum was 5874.41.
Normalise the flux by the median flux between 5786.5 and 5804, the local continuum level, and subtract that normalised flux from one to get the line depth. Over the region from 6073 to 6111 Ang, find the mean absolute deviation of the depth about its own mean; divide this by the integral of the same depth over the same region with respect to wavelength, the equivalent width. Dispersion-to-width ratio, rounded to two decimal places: -0.11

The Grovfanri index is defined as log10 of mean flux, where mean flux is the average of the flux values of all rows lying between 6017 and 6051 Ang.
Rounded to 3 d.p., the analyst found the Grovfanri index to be 0.378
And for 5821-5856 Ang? 0.370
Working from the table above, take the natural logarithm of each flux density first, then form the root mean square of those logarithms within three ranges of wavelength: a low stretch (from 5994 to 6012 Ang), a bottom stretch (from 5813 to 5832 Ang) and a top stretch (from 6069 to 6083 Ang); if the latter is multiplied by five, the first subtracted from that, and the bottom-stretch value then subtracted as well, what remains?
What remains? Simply 2.80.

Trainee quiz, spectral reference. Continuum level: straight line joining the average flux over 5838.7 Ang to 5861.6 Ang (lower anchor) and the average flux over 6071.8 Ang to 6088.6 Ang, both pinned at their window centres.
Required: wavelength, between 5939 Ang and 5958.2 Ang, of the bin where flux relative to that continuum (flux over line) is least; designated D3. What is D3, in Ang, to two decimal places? 5954.76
